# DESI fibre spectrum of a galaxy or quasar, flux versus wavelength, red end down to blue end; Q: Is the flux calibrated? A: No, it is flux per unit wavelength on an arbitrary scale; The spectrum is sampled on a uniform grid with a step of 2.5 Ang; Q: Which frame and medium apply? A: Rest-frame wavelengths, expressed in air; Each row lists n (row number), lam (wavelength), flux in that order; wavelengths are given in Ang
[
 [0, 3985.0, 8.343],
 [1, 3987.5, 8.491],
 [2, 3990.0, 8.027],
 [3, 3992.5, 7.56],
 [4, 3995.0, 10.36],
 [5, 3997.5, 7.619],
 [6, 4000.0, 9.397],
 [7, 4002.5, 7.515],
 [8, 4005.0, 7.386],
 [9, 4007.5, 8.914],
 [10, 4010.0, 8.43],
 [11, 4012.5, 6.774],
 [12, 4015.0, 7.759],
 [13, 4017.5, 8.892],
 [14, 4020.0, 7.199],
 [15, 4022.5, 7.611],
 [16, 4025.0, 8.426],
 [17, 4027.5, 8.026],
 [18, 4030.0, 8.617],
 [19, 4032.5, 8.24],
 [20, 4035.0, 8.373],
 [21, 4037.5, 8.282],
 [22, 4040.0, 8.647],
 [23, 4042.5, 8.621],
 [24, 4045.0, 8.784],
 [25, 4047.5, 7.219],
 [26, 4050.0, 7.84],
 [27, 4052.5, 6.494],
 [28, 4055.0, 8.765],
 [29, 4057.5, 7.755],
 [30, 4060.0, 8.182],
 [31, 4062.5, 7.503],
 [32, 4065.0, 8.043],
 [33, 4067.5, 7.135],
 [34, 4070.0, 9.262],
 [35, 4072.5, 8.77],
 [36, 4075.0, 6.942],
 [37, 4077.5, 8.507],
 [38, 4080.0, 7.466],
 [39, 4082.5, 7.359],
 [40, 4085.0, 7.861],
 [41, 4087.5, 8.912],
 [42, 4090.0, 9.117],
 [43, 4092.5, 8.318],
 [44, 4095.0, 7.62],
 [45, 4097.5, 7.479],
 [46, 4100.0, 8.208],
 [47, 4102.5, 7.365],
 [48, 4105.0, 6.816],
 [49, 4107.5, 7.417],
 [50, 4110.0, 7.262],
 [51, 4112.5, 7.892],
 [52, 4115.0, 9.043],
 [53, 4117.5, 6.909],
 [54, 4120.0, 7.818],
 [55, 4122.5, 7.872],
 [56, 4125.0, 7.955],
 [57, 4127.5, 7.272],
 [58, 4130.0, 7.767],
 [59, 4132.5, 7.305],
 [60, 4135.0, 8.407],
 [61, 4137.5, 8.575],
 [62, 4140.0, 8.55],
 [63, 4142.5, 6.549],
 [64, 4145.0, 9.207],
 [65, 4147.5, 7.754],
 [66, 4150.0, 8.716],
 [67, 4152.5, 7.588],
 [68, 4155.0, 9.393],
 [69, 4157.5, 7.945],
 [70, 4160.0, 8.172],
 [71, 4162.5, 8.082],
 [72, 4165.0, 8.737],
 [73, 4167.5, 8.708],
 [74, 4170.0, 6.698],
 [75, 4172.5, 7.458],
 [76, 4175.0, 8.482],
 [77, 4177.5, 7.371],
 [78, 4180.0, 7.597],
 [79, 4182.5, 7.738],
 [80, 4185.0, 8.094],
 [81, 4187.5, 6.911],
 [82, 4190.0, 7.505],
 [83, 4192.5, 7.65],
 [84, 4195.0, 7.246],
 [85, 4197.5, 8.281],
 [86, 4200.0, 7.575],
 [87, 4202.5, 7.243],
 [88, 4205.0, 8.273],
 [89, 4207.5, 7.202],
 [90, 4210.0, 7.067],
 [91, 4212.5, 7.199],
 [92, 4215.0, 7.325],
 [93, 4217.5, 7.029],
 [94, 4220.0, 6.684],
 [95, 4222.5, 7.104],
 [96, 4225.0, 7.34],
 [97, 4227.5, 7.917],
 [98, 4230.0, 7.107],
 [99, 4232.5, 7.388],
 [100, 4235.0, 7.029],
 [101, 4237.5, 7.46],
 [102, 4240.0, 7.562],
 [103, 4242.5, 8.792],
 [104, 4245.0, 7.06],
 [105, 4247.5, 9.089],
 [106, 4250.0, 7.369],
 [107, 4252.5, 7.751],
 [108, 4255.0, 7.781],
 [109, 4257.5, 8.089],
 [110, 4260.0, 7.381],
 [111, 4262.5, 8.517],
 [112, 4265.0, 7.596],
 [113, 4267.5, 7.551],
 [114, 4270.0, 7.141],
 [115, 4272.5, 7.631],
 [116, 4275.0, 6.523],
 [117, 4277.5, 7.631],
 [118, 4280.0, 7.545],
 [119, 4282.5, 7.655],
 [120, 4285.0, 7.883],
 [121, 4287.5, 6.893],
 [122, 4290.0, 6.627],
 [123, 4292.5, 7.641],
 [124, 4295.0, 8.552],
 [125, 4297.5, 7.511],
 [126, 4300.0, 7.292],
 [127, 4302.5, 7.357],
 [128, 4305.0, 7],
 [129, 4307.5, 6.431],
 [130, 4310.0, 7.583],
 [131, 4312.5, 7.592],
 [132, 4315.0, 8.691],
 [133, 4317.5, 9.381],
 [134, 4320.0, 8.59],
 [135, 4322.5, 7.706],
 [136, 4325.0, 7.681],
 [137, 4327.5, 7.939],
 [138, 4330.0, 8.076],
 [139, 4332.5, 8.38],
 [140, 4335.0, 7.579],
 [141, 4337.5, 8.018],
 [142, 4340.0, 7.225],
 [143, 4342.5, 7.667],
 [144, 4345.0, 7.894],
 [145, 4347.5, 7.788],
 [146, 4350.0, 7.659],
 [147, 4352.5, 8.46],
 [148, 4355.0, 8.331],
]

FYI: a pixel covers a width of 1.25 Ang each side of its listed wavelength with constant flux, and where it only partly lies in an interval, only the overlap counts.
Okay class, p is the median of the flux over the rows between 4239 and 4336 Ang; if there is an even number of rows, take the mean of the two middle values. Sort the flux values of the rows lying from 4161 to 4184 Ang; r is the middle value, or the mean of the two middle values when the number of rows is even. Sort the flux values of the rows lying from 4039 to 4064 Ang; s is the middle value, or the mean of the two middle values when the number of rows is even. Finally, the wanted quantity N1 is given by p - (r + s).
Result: -8.1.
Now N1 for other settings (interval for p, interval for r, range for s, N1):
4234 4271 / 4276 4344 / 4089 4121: -7.7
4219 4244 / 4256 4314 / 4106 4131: -8.0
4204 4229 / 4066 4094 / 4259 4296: -8.7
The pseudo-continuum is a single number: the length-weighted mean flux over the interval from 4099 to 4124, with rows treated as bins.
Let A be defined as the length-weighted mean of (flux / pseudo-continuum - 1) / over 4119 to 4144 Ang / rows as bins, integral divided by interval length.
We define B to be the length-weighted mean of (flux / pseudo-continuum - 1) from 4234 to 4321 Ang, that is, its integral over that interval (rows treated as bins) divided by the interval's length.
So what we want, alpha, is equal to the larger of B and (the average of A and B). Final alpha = 0.01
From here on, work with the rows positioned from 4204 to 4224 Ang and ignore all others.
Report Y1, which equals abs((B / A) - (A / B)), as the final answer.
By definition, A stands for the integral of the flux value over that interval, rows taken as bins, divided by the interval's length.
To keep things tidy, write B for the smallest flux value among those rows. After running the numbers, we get 0.16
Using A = 7.2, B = 6.684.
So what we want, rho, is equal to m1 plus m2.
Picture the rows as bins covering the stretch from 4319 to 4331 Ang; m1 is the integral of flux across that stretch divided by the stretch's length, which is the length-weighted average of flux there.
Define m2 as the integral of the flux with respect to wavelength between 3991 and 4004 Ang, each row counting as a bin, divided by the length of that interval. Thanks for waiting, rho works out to 16.4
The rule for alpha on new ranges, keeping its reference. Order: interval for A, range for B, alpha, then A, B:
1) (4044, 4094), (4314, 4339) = 0.07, 0.05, 0.069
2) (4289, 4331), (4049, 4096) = 0.04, 0.01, 0.044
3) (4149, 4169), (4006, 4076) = 0.07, 0.10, 0.052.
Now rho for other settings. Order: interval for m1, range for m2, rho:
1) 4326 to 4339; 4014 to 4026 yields 16.0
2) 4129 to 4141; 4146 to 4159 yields 16.4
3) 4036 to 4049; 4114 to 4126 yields 16.2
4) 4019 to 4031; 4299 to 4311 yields 15.1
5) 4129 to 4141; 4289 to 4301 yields 15.7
